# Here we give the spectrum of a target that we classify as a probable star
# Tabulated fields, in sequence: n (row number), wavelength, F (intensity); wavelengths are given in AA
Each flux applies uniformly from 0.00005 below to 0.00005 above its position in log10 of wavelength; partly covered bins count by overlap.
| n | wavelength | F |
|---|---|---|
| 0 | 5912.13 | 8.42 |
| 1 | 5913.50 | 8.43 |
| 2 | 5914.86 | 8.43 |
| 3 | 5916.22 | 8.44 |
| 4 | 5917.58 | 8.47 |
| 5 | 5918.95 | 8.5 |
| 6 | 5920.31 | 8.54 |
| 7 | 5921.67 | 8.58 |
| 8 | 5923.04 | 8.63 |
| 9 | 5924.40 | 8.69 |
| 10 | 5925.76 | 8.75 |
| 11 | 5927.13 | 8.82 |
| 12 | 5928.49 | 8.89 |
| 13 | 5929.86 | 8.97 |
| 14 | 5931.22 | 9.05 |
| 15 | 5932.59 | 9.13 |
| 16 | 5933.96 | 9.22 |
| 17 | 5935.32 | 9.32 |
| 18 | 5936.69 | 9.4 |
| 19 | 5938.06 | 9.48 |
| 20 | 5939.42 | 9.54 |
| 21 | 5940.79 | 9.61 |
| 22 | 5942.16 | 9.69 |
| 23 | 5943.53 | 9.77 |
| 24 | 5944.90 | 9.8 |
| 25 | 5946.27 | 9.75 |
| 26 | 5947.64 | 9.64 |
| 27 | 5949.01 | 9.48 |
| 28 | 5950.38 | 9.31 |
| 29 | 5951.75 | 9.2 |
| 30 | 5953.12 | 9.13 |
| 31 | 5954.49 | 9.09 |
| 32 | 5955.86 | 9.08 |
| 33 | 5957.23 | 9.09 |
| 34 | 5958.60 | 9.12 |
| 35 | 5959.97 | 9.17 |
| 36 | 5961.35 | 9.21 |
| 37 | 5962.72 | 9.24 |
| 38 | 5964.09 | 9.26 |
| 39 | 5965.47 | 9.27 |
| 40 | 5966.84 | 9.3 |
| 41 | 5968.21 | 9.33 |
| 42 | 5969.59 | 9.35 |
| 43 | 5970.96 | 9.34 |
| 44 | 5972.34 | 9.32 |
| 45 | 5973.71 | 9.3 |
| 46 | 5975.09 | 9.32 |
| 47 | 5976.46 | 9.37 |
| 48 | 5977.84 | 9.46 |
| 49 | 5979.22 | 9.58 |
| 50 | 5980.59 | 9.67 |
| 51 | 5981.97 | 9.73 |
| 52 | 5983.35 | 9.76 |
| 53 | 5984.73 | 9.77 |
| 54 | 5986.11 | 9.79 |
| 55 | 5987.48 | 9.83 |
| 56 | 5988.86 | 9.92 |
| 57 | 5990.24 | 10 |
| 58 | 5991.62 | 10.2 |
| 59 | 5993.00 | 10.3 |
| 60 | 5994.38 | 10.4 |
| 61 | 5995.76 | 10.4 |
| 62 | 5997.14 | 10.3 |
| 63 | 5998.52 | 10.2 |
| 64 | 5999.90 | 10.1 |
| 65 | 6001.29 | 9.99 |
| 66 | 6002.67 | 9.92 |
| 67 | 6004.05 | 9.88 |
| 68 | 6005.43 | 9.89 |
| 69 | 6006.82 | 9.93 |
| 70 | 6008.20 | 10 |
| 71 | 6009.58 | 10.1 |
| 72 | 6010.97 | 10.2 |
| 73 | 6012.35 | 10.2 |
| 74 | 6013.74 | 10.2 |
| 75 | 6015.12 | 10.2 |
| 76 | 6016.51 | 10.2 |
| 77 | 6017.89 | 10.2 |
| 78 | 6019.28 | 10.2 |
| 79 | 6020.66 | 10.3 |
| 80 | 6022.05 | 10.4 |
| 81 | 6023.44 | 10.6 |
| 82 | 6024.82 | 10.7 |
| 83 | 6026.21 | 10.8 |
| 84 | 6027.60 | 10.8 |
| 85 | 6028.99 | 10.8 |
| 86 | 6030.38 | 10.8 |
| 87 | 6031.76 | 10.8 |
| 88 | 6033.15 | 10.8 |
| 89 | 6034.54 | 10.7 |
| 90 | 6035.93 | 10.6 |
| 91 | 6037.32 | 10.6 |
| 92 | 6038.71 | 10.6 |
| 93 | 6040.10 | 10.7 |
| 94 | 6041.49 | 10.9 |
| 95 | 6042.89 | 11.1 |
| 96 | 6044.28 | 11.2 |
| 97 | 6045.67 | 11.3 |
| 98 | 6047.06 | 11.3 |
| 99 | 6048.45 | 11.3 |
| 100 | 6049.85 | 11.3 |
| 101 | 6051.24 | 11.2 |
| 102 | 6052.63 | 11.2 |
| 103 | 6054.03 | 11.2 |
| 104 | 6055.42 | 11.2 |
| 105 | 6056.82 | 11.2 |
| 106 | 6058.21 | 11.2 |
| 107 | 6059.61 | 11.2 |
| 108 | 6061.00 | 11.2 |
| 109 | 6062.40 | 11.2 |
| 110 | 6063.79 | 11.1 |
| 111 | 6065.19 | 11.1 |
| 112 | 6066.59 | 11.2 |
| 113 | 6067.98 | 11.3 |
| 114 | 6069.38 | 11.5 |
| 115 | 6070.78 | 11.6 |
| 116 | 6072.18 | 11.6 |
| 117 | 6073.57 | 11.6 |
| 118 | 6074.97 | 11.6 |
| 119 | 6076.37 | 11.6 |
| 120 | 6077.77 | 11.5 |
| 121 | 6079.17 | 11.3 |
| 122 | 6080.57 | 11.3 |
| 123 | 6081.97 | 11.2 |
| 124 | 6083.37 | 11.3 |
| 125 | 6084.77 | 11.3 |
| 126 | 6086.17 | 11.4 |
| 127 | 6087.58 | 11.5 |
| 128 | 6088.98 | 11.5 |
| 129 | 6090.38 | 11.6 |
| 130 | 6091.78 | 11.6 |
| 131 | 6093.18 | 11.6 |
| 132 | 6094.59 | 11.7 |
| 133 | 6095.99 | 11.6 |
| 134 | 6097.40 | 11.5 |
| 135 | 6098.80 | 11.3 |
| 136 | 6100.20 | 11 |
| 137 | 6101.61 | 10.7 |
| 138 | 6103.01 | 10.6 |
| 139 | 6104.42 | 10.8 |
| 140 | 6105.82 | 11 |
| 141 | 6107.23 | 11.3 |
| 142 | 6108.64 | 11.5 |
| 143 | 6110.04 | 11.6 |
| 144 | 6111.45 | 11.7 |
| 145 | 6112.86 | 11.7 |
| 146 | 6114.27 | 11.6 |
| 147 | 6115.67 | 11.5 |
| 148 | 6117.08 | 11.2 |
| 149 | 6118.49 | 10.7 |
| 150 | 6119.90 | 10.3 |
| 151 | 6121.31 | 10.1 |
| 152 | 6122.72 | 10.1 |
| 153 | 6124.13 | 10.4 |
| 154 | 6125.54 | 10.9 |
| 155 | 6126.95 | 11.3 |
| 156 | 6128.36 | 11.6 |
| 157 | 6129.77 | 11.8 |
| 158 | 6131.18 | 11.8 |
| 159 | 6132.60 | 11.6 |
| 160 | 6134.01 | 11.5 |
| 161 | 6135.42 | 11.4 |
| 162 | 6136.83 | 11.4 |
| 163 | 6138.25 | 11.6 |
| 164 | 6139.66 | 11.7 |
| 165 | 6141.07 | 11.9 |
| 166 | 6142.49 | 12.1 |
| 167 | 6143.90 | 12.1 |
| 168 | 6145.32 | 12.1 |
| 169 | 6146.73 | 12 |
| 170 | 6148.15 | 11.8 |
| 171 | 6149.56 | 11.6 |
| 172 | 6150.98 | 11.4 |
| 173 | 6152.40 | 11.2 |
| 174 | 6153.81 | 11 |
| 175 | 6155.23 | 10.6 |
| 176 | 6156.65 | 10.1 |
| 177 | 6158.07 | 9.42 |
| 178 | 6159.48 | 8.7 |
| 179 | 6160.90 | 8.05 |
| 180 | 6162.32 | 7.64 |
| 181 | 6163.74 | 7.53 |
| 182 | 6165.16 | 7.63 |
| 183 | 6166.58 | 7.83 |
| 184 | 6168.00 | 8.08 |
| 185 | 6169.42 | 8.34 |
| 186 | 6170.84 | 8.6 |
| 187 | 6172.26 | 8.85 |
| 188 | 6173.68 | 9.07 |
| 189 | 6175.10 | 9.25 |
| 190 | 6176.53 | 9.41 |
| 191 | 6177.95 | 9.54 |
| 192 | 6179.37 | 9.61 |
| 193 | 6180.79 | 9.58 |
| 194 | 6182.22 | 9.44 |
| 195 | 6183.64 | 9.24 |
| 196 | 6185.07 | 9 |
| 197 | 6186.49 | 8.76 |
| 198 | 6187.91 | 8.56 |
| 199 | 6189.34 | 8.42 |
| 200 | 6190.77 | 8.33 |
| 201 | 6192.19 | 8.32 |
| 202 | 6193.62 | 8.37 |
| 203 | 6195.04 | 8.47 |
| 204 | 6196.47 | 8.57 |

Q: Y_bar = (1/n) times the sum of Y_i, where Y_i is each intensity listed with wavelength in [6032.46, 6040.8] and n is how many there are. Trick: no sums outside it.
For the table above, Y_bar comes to 10.7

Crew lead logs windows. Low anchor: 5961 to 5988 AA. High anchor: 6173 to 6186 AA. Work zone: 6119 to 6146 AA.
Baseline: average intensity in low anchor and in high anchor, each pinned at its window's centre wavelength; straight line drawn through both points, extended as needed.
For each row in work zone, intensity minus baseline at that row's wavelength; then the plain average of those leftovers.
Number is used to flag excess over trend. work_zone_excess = 2.0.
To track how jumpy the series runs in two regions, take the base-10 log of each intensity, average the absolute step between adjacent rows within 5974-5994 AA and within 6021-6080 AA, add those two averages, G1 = 0.0055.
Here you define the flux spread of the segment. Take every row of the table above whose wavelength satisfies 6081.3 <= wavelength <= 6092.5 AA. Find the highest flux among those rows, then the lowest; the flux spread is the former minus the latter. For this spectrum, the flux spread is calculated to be 0.40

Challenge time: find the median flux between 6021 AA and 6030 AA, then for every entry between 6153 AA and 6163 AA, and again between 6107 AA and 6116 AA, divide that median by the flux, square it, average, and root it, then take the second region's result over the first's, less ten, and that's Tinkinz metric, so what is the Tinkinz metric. -9.21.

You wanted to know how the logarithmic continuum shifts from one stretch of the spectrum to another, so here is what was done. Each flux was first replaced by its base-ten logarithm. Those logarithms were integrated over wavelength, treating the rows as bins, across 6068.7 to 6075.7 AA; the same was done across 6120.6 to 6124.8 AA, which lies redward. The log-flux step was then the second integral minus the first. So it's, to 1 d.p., -3.2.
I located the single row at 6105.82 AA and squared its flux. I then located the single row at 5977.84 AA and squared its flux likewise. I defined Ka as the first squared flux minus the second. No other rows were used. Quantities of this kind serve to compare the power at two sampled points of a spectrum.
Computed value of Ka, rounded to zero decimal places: 32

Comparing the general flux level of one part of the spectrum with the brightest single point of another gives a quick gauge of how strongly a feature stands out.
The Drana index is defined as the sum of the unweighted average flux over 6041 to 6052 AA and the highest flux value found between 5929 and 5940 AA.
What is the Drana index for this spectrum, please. 20.7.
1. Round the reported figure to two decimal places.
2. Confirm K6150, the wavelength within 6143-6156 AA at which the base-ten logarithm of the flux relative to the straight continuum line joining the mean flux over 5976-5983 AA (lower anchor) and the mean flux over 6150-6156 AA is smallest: 6155.23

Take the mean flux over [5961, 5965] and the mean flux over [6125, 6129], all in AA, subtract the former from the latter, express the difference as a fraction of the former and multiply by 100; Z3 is 22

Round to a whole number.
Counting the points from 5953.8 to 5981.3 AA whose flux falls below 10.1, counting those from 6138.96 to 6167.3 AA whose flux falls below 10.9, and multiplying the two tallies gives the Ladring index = 180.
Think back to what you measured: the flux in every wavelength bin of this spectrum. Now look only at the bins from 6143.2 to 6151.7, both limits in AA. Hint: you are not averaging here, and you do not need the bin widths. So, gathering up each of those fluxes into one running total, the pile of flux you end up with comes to 71.0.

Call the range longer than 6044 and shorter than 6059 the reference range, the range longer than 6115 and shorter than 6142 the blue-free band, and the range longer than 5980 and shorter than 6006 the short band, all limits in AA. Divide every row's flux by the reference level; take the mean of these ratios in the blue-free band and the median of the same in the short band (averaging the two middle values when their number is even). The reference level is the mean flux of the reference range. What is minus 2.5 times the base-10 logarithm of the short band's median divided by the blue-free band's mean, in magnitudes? 0.13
